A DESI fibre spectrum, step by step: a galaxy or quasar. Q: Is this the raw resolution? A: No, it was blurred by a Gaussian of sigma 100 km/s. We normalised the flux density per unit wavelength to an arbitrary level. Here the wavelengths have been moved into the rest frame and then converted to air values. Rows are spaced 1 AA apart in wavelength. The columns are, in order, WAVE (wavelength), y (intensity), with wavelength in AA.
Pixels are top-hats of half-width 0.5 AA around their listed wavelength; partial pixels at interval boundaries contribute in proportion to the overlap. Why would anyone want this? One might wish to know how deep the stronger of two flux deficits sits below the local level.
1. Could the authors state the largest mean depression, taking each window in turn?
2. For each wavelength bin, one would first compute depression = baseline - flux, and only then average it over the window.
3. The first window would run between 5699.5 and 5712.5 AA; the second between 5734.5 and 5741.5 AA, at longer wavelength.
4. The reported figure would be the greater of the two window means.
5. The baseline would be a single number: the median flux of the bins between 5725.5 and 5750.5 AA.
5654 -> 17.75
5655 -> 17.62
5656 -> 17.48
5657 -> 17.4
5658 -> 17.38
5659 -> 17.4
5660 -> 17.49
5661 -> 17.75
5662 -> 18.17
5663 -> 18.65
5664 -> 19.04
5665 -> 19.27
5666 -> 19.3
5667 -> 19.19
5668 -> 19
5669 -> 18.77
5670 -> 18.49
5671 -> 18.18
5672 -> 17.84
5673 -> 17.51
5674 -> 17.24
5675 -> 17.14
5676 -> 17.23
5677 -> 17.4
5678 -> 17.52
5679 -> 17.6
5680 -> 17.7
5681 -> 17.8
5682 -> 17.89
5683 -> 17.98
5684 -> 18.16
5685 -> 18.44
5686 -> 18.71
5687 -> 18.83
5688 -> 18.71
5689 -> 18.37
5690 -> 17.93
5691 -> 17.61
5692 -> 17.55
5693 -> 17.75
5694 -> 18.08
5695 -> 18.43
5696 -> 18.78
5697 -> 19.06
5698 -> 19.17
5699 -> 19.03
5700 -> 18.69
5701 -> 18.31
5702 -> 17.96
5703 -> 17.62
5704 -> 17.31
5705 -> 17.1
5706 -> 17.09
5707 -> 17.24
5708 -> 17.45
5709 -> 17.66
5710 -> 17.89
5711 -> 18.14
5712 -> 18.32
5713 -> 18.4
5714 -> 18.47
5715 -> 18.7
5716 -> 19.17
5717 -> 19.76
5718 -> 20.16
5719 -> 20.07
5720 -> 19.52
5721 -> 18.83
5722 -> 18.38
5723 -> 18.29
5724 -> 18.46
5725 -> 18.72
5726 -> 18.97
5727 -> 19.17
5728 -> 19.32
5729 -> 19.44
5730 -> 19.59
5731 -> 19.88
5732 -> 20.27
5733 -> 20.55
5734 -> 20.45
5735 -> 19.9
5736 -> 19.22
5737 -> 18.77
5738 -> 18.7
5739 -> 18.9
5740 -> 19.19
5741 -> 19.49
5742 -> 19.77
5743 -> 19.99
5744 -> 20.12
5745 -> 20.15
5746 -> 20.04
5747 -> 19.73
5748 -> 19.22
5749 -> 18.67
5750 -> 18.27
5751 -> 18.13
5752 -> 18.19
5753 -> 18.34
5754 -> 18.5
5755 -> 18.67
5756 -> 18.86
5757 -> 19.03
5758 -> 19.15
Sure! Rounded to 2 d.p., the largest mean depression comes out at 1.74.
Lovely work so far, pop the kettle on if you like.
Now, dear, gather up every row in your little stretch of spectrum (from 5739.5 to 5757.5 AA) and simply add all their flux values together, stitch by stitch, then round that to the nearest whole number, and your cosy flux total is 344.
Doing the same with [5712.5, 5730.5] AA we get 343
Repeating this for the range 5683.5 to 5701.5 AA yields 332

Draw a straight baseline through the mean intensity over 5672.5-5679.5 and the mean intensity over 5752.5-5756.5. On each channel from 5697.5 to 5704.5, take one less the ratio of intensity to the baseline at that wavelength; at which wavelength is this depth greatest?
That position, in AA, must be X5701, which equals 5704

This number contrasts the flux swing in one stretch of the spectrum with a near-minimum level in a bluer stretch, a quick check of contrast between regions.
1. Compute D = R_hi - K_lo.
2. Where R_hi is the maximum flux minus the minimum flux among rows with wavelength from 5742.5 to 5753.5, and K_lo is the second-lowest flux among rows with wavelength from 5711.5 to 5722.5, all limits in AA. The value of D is -16.4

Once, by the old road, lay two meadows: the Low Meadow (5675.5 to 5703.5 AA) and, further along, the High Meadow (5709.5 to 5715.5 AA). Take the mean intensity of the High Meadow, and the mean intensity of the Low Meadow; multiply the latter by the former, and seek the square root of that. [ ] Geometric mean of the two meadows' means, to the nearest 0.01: 18.24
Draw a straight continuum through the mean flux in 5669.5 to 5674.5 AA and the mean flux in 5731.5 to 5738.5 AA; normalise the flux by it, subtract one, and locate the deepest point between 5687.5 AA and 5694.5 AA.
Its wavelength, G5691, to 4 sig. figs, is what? 5692 AA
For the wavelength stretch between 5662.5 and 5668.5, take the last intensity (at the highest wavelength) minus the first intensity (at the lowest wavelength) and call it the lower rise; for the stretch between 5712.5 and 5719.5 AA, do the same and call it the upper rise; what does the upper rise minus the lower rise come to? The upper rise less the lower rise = 1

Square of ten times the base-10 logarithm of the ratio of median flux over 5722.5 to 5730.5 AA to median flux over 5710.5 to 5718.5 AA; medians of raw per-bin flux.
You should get 0.013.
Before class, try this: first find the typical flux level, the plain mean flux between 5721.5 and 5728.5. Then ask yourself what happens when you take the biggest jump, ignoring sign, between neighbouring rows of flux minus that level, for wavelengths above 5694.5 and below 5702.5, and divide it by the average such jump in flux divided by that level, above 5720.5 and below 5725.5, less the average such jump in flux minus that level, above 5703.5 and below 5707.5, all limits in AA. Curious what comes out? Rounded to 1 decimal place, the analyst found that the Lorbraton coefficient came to -3.4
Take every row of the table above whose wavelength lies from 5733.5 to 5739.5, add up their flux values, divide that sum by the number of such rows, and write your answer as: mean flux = 19.3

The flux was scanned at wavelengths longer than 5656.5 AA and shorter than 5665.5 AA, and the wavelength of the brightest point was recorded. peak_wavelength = 5665 AA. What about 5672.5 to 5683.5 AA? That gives 5683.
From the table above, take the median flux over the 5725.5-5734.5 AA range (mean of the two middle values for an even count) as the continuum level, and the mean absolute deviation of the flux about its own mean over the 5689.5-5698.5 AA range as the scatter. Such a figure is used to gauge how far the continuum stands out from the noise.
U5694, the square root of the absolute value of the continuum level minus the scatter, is 4.37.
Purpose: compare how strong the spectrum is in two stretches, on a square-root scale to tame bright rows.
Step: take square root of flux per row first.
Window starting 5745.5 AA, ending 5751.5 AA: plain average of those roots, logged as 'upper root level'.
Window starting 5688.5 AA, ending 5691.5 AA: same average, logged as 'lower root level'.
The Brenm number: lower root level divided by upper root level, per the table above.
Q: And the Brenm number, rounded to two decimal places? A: 0.97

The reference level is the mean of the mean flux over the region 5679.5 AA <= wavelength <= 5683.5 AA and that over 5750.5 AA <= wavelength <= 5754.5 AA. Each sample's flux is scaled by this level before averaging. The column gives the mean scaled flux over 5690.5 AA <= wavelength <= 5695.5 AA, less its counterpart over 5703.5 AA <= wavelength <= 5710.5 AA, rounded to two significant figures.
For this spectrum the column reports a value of 0.027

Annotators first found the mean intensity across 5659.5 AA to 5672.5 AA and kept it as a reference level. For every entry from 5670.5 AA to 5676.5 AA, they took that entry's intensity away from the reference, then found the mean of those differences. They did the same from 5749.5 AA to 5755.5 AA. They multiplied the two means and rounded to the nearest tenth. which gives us 0.2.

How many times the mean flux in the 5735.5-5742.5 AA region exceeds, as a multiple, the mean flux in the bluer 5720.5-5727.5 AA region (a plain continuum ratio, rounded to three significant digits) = 1.02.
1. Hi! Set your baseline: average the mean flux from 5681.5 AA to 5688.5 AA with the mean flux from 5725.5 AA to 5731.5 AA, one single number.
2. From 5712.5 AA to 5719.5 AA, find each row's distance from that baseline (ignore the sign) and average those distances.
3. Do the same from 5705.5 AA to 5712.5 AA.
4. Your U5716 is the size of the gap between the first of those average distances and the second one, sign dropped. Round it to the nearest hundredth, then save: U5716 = 0.54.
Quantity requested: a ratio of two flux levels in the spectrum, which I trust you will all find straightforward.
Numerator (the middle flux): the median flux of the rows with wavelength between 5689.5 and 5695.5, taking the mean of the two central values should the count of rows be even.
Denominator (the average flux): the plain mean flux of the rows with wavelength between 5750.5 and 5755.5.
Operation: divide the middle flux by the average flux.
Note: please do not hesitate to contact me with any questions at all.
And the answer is 0.971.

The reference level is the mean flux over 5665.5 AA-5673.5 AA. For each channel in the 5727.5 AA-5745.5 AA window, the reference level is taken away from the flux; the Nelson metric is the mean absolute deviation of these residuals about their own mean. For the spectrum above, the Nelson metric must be 0.47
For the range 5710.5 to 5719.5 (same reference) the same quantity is 0.68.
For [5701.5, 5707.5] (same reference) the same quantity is 0.27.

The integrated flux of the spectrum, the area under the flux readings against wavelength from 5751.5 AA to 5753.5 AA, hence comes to 36.5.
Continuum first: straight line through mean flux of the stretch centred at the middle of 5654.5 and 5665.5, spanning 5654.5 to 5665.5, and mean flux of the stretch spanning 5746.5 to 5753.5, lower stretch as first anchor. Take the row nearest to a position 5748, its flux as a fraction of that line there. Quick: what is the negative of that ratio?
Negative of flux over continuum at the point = -1.03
